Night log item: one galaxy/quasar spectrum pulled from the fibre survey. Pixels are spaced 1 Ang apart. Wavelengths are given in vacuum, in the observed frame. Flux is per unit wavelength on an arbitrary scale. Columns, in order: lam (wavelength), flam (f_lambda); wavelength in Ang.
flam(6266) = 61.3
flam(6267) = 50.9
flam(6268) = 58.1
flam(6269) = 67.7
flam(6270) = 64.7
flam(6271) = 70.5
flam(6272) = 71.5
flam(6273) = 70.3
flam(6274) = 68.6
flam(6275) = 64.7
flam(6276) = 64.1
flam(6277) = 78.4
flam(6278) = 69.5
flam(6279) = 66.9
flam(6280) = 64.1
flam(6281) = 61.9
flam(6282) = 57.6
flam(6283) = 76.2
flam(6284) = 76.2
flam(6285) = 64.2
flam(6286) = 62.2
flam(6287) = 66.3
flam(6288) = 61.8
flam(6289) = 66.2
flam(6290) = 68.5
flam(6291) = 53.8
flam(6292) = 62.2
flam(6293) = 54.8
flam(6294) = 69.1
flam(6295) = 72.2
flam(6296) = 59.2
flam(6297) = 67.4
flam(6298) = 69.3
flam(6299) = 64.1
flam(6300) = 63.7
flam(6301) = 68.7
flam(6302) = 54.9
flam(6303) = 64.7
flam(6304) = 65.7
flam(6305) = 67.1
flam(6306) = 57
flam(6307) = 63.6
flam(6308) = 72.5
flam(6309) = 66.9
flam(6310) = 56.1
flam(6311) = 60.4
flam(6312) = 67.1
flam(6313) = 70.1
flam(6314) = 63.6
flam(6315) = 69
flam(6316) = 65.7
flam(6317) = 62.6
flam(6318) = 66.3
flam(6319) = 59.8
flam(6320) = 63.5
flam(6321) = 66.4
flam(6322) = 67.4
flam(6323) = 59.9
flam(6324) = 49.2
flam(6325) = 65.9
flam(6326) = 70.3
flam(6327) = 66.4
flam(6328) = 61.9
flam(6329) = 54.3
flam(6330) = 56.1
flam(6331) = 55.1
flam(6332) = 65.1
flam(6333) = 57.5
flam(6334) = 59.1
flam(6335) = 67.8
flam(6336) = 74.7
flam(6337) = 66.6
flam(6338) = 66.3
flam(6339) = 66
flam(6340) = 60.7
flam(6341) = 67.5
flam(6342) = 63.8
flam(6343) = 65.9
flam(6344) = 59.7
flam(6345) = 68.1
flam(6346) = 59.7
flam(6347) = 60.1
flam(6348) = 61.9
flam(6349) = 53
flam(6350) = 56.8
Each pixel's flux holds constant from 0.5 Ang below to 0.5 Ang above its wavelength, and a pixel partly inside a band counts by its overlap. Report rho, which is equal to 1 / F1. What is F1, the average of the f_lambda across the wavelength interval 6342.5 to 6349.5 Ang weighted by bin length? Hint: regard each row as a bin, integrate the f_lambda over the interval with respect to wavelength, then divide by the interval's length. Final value 0.0163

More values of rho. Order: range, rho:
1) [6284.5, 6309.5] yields 0.0156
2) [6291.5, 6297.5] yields 0.0156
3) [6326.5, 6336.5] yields 0.0162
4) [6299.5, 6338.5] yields 0.0157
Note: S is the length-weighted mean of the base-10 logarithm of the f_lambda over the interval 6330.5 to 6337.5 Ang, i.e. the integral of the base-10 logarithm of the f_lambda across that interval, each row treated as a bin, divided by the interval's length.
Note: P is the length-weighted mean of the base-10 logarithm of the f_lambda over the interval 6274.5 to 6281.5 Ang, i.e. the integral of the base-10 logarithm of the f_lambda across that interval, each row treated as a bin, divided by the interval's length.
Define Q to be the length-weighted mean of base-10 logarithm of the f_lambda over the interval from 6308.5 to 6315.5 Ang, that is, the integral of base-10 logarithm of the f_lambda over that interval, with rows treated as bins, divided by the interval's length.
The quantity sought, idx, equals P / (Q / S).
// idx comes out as 1.82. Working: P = 1.83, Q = 1.81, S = 1.80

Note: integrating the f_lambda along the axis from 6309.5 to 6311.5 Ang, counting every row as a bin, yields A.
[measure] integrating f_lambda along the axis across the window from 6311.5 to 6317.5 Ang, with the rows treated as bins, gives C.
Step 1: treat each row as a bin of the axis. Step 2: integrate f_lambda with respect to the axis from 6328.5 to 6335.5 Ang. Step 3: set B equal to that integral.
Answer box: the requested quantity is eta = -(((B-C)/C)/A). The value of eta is -0.0004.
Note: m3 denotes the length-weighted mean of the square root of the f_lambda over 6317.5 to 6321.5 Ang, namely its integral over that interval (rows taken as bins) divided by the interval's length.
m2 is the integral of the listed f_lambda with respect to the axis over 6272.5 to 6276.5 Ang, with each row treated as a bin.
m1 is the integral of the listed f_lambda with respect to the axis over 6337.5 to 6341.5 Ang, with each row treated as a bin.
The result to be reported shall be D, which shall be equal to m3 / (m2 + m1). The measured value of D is 0.0151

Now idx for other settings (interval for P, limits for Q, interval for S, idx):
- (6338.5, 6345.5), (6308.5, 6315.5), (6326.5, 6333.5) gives 1.77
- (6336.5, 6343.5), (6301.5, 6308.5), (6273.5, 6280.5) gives 1.84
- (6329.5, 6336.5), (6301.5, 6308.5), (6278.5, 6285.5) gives 1.81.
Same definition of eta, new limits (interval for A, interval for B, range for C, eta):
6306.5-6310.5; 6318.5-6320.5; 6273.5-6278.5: 0.0025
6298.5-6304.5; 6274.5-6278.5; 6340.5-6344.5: -0.0002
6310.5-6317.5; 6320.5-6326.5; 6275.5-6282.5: 0.0004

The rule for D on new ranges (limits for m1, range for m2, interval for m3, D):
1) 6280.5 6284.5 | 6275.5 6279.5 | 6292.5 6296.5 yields 0.0145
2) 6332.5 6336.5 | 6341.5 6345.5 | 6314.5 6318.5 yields 0.0157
